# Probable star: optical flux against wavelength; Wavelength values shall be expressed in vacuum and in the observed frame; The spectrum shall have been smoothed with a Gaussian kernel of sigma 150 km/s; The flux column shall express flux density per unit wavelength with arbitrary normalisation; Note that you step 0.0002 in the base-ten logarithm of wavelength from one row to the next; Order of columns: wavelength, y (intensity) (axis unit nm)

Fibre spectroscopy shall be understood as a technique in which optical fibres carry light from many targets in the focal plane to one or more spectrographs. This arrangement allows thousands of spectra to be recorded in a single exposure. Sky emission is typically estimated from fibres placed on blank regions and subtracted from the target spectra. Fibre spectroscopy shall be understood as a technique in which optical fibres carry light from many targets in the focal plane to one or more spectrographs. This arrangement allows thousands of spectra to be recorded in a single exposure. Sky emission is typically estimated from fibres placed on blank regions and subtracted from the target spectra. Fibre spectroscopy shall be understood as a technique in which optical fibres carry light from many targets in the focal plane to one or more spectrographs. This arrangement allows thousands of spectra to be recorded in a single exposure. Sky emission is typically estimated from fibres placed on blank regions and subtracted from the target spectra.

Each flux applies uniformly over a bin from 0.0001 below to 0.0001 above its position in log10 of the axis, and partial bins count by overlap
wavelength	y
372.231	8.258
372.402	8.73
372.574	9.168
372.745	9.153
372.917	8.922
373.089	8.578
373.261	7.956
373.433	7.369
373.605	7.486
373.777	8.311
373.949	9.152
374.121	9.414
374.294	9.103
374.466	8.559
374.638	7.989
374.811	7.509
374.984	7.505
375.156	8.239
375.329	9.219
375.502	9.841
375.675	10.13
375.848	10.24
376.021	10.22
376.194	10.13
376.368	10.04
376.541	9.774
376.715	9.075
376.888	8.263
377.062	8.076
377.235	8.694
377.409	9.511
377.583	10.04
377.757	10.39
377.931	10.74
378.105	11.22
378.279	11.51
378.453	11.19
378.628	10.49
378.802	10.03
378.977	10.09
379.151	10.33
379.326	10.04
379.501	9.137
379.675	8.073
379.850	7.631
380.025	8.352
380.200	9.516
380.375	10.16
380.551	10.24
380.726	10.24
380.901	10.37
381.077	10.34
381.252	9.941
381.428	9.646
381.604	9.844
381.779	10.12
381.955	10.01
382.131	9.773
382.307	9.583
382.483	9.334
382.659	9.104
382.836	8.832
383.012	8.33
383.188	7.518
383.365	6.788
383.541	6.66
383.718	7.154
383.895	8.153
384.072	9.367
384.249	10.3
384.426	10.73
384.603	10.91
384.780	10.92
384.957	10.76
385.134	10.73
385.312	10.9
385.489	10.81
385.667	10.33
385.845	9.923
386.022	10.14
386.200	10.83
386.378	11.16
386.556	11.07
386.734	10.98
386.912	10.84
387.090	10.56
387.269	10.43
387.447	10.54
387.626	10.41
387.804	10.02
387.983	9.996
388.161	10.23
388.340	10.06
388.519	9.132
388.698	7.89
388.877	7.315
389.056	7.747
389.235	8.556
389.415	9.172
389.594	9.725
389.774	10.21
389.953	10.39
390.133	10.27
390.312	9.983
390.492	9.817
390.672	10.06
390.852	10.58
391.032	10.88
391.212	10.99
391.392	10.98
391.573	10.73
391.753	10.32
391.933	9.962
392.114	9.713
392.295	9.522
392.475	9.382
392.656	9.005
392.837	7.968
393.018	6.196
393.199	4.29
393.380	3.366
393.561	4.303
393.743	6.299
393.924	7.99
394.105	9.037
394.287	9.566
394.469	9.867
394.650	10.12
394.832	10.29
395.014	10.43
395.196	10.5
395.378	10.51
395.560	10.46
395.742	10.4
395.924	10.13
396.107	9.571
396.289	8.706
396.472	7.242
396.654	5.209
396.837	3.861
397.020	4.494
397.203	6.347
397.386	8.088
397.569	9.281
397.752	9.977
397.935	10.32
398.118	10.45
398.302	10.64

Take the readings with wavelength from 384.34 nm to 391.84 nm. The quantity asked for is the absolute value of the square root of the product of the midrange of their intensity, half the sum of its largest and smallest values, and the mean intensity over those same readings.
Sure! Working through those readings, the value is 9.7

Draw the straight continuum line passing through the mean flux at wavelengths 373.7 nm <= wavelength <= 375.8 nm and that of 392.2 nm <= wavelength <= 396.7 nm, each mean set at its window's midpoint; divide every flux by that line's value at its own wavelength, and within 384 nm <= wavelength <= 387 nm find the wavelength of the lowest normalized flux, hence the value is 384.072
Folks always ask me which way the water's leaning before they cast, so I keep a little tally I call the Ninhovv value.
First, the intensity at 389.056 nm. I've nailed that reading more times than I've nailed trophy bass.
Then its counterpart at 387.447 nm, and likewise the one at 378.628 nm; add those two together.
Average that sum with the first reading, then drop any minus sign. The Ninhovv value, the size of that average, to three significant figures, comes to 14.4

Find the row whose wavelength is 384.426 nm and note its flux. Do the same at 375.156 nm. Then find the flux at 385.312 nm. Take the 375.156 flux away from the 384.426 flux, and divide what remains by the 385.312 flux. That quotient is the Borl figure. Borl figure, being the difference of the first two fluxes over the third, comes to 0.23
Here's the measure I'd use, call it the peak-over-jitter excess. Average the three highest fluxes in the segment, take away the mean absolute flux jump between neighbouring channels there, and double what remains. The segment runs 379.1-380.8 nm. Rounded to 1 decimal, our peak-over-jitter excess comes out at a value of 19.4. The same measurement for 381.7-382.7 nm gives 19.5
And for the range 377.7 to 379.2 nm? 21.9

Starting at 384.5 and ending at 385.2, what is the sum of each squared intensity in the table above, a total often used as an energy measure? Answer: 469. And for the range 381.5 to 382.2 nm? 395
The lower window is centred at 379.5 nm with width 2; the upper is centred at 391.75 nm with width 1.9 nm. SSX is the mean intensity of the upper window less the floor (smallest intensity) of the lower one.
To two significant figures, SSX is 2.6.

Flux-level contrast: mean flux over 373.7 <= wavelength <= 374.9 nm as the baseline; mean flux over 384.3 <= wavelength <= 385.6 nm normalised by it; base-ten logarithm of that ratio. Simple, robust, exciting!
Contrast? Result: 0.10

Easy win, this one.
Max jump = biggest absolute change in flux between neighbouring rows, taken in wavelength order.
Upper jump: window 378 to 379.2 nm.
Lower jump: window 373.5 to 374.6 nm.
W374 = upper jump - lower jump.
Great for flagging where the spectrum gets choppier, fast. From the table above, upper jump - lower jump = -0.1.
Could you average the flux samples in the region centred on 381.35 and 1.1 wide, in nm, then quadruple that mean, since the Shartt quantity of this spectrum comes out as 40.2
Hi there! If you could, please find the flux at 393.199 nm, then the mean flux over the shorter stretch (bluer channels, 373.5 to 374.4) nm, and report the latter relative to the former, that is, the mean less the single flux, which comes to 4.4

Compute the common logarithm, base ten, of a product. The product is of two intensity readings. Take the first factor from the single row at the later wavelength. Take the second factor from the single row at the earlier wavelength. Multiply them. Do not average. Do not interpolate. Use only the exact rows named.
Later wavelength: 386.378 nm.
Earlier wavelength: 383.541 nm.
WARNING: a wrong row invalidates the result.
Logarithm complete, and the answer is 1.87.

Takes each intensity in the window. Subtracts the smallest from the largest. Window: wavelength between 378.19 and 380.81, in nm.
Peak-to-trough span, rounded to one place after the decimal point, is 3.9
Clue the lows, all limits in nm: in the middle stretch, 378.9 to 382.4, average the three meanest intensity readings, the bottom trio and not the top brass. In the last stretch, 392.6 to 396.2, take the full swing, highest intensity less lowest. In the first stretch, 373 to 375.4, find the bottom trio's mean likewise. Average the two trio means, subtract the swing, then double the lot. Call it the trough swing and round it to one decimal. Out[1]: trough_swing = 1.2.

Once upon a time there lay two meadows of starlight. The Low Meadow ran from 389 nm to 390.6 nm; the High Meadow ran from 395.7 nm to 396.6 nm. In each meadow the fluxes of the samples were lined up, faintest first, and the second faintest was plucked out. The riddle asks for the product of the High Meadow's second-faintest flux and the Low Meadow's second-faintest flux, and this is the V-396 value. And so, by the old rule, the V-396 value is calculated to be 74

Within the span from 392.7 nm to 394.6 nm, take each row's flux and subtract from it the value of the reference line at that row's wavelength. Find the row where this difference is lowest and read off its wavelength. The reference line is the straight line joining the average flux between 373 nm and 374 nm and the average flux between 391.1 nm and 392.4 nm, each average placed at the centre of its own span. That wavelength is 393.380 nm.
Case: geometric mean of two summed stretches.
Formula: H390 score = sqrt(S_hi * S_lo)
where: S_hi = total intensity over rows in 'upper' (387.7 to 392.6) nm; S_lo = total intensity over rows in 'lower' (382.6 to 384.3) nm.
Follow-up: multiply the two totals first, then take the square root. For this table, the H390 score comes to 147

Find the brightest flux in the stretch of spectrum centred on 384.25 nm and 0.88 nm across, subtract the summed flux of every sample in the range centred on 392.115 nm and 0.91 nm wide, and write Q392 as -38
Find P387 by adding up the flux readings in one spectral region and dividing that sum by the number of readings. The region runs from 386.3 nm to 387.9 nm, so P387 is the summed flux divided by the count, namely 10.7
